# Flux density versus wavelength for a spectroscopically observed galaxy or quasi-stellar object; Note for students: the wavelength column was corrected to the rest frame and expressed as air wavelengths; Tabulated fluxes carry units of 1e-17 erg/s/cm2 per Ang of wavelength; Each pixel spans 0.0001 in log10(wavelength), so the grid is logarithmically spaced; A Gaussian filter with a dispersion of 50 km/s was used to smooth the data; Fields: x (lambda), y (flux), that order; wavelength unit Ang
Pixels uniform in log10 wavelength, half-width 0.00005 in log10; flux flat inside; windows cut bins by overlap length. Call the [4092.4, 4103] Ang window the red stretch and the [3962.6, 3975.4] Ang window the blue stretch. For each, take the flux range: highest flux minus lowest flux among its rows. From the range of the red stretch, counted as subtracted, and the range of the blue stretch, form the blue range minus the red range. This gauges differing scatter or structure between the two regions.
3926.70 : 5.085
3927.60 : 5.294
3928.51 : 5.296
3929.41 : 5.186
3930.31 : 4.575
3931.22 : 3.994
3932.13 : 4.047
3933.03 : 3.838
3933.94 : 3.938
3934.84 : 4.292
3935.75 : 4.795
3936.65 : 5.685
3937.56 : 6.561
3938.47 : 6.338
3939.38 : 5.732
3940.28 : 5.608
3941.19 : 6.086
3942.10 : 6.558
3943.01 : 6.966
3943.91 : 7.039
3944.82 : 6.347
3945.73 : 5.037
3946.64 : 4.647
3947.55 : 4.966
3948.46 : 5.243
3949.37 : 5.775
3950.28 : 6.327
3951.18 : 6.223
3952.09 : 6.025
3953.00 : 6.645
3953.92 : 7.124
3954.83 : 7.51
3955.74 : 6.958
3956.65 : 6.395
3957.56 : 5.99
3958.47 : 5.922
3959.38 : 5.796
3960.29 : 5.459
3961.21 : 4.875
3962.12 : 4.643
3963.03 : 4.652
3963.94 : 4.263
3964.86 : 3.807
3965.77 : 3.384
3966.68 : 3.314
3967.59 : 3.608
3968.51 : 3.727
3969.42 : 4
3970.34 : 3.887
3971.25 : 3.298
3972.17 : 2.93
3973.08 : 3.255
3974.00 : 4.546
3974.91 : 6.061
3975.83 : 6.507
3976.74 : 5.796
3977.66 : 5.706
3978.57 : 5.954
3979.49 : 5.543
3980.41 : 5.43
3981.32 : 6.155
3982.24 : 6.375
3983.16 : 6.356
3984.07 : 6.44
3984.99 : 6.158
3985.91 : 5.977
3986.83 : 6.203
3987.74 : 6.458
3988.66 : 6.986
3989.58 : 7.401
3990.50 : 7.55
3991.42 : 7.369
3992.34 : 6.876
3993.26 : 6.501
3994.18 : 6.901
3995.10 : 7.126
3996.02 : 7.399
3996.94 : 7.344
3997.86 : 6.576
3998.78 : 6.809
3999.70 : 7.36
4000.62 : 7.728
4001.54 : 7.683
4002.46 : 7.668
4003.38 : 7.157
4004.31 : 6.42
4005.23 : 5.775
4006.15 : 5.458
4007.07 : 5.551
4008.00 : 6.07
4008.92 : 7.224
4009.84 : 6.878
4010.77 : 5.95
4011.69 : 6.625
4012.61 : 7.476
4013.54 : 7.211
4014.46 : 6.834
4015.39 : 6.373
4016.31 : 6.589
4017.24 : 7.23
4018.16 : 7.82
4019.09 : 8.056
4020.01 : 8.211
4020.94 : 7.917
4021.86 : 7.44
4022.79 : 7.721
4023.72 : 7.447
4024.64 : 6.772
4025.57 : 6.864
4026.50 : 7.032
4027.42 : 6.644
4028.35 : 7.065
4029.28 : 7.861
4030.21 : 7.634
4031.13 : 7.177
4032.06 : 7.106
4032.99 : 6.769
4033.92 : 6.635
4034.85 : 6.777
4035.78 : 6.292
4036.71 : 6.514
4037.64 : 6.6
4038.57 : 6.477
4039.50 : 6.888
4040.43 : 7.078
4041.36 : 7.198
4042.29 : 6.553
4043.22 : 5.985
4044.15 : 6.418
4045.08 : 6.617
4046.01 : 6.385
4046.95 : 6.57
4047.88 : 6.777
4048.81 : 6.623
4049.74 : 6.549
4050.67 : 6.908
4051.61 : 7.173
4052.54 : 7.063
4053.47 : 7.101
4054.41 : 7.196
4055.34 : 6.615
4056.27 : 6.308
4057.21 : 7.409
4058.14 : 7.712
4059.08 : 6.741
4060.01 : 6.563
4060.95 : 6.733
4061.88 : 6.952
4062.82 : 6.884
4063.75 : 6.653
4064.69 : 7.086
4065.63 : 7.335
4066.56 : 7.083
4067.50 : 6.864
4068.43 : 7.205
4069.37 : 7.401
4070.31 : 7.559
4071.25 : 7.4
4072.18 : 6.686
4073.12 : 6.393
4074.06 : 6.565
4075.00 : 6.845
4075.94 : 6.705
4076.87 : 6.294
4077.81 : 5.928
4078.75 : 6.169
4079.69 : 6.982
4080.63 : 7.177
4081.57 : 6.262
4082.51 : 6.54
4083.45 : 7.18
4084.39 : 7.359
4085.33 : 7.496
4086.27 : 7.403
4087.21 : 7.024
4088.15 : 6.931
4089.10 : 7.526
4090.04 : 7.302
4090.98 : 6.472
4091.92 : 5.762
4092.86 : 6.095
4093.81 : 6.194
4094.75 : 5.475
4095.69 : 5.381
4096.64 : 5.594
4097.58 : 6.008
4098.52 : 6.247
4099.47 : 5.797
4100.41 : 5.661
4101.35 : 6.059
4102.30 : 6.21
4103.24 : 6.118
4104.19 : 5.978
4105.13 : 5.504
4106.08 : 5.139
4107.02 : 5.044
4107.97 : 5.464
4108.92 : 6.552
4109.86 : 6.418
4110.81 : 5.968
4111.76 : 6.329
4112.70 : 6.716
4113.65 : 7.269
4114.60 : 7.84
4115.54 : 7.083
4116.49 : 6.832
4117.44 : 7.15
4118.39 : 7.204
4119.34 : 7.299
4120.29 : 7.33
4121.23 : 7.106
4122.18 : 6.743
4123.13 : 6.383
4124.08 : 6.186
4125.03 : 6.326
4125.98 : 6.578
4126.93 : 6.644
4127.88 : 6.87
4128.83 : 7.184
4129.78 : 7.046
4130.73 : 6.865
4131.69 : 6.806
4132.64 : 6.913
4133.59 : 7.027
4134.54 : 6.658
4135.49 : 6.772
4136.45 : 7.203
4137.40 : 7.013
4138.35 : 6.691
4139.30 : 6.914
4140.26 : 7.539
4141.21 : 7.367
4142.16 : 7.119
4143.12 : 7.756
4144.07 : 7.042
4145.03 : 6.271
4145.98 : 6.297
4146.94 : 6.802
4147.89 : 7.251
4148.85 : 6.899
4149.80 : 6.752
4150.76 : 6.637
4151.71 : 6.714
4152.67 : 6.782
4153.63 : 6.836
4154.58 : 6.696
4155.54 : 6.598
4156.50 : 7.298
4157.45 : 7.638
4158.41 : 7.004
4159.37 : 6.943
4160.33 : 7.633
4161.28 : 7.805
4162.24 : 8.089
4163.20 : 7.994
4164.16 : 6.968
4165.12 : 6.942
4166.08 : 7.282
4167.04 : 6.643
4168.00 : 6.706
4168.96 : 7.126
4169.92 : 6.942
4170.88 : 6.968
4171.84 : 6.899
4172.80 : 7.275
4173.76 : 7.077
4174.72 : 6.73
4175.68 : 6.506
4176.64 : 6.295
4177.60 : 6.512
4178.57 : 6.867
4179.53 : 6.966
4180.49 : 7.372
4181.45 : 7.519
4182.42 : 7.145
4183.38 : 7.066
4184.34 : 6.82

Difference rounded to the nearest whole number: 2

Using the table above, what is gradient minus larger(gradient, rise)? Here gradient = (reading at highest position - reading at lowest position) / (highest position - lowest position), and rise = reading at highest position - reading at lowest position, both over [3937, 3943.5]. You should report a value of -0.33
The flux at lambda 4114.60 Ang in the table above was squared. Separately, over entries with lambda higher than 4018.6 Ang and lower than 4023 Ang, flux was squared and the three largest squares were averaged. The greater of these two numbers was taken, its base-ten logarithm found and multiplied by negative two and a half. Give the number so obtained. -4.53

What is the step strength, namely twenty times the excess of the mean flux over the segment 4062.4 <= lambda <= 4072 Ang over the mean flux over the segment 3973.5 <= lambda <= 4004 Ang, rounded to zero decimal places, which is 11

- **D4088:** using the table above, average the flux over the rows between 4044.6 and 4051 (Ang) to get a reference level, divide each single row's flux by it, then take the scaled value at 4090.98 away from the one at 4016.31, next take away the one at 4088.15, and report -1.03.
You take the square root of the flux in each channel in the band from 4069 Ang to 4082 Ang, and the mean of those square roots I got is 2.59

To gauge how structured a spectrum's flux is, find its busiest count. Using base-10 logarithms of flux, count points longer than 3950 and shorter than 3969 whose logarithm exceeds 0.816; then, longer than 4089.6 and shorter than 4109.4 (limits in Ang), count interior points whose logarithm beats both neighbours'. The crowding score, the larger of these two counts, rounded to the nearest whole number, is 4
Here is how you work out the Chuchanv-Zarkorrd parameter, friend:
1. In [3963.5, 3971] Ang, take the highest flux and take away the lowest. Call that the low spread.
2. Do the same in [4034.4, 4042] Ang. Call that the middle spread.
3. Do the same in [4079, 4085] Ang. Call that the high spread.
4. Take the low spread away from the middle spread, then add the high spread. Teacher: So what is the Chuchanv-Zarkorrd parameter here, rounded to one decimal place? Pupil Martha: 1.1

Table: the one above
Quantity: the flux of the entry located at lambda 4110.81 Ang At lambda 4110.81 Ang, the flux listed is 5.968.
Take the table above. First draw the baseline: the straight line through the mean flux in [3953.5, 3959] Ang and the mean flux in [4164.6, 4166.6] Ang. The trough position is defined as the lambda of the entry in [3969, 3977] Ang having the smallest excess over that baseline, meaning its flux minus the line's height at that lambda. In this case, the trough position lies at 3972.17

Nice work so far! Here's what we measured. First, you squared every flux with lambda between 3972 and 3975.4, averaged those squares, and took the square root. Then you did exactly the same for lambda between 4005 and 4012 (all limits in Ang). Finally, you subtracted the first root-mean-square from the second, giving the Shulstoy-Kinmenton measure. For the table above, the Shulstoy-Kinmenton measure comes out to 1.8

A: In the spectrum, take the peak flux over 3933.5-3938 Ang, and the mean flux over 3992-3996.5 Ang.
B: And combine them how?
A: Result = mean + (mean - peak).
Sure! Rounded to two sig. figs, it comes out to 7.4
